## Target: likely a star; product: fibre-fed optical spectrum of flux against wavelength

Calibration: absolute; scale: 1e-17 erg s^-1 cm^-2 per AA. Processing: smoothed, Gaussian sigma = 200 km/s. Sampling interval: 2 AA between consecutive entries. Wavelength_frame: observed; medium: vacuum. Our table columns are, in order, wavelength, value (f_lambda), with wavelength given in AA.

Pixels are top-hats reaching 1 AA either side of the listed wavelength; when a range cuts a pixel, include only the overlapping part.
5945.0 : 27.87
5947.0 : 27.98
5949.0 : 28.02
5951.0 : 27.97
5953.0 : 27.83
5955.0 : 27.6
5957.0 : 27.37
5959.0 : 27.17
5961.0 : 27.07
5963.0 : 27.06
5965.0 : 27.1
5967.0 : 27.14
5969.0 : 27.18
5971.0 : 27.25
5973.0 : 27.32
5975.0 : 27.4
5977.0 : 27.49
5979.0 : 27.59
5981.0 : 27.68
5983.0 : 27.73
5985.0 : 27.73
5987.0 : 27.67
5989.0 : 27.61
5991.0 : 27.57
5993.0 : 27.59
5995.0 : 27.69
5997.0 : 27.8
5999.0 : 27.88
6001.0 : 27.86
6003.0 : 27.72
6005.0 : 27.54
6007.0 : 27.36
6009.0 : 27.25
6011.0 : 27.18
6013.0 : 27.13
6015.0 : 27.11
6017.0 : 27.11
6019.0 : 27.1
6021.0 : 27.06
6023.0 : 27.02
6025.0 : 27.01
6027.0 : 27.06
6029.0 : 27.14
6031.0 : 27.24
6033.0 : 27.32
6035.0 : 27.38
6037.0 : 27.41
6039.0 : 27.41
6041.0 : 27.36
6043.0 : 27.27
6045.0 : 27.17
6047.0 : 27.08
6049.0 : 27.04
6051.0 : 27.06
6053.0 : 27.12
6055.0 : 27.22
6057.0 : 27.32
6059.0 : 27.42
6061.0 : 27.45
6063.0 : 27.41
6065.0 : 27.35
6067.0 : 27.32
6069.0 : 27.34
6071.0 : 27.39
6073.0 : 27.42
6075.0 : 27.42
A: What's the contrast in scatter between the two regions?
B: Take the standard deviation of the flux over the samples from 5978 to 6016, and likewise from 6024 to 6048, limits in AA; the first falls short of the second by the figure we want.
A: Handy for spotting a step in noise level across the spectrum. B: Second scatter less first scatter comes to -0.098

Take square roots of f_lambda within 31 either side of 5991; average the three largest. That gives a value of 5.28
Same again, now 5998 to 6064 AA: 5.27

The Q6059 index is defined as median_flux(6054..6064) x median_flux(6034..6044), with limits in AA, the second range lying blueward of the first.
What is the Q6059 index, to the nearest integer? 750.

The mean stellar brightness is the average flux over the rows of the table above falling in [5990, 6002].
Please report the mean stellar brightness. 27.7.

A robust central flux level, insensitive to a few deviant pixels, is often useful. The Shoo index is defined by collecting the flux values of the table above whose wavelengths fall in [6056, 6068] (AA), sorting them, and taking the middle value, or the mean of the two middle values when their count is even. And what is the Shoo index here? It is 27.4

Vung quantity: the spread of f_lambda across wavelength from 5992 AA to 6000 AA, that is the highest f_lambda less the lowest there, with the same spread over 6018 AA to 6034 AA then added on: 0.60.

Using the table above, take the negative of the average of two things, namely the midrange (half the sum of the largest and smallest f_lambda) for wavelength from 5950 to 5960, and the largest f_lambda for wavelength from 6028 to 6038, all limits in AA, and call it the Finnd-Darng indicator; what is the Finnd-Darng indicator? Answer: -27.5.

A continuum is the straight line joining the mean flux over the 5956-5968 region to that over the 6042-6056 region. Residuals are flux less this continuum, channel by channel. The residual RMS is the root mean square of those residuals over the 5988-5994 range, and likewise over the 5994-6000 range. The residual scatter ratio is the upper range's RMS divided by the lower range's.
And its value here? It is 1.5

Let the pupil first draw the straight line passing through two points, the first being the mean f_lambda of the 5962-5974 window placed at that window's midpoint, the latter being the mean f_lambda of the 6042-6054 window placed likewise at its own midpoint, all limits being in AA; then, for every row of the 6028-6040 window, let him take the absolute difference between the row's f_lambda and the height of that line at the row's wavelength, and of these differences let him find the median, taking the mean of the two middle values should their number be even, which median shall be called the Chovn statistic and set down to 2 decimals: 0.22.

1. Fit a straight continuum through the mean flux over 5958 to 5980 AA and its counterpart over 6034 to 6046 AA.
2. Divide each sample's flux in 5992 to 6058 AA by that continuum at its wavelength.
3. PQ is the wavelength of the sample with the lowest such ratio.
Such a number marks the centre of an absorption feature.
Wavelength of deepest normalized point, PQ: 6025.0 AA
